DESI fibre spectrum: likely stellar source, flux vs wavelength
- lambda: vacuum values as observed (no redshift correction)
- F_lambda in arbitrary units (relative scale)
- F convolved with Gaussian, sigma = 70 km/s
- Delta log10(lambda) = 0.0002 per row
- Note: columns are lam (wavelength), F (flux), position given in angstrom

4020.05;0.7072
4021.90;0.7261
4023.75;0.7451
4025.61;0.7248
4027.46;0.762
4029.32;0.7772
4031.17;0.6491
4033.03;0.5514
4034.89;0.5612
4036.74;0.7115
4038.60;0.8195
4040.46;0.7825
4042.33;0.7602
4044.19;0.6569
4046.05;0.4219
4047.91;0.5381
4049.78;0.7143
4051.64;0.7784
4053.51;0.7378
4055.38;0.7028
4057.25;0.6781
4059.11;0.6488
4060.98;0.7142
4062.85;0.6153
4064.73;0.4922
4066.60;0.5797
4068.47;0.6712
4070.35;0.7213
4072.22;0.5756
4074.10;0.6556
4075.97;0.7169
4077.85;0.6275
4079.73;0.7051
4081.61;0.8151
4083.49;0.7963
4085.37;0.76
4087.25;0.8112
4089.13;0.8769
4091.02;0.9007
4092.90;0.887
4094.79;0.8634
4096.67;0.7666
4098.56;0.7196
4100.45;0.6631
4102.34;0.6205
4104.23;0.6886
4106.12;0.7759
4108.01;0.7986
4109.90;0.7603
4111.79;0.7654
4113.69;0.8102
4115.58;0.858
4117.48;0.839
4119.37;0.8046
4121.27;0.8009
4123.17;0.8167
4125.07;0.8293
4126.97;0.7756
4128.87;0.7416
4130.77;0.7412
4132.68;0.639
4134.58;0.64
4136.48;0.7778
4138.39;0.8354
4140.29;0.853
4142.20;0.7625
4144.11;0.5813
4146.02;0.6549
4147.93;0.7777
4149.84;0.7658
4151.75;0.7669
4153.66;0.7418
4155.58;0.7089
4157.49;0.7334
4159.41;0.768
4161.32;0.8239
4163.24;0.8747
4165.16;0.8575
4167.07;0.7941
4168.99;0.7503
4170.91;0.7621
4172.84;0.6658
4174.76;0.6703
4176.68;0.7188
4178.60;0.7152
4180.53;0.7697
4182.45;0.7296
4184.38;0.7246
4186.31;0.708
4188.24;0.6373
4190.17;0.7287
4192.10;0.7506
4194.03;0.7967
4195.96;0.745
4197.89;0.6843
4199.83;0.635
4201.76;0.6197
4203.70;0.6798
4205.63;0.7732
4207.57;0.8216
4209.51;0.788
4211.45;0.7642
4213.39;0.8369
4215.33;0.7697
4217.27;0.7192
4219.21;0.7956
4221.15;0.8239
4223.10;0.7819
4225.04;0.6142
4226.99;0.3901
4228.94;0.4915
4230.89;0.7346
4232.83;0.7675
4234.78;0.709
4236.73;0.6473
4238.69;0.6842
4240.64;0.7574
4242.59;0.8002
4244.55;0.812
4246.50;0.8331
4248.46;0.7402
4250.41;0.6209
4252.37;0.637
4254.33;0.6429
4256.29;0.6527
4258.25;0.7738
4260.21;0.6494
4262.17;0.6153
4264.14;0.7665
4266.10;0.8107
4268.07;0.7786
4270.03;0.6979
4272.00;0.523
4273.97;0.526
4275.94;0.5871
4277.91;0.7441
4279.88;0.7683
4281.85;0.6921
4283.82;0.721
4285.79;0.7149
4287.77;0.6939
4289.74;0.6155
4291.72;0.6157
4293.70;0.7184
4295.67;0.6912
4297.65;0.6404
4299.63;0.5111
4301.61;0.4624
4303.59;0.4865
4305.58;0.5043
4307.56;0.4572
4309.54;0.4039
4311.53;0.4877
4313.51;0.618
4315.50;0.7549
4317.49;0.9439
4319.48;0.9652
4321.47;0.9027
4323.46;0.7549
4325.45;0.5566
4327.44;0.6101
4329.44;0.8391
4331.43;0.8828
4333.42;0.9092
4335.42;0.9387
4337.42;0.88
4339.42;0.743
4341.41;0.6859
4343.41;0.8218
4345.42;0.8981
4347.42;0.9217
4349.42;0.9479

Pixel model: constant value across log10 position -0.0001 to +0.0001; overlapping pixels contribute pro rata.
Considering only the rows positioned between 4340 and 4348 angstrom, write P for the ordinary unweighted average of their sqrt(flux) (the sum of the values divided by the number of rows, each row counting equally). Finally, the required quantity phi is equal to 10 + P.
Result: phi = 10.91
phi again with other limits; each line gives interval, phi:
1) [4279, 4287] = 10.85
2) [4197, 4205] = 10.81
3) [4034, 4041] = 10.85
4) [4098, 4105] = 10.82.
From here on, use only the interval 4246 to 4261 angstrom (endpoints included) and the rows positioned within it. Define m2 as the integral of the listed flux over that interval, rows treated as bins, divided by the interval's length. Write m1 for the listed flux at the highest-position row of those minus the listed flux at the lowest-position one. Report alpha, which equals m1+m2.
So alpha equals 0.51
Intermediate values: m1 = -0.18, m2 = 0.690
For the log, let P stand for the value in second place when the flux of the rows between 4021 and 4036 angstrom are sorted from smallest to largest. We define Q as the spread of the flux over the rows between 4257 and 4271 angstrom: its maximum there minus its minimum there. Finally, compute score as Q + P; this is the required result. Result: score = 0.76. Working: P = 0.5612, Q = 0.20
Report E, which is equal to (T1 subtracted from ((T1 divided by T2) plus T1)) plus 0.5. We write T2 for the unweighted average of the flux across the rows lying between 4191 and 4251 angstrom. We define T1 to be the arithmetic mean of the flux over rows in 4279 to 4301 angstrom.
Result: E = 1.43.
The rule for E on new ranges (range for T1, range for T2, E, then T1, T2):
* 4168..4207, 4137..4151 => 1.45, 0.71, 0.75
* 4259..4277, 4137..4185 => 1.38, 0.66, 0.75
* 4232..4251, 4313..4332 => 1.44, 0.74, 0.78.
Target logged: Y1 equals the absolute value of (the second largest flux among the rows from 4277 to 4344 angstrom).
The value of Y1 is 0.944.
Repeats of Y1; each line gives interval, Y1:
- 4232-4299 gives 0.812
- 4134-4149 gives 0.835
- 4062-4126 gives 0.887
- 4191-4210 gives 0.797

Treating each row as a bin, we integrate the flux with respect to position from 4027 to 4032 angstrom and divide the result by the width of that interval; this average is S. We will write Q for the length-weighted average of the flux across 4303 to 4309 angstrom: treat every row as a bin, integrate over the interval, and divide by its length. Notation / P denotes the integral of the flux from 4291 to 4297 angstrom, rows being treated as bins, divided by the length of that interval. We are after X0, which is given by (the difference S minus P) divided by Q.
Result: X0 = 0.11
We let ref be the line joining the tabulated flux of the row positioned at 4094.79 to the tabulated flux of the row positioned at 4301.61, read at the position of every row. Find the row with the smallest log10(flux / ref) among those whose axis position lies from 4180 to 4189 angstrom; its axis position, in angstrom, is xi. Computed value 4188.24 angstrom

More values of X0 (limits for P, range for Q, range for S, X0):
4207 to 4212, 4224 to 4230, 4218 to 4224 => 0.01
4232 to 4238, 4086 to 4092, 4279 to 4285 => 0.03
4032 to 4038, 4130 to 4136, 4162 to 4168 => 0.33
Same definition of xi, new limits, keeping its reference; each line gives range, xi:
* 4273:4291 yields 4273.97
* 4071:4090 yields 4072.22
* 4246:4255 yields 4250.41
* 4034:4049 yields 4046.05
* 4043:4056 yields 4046.05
